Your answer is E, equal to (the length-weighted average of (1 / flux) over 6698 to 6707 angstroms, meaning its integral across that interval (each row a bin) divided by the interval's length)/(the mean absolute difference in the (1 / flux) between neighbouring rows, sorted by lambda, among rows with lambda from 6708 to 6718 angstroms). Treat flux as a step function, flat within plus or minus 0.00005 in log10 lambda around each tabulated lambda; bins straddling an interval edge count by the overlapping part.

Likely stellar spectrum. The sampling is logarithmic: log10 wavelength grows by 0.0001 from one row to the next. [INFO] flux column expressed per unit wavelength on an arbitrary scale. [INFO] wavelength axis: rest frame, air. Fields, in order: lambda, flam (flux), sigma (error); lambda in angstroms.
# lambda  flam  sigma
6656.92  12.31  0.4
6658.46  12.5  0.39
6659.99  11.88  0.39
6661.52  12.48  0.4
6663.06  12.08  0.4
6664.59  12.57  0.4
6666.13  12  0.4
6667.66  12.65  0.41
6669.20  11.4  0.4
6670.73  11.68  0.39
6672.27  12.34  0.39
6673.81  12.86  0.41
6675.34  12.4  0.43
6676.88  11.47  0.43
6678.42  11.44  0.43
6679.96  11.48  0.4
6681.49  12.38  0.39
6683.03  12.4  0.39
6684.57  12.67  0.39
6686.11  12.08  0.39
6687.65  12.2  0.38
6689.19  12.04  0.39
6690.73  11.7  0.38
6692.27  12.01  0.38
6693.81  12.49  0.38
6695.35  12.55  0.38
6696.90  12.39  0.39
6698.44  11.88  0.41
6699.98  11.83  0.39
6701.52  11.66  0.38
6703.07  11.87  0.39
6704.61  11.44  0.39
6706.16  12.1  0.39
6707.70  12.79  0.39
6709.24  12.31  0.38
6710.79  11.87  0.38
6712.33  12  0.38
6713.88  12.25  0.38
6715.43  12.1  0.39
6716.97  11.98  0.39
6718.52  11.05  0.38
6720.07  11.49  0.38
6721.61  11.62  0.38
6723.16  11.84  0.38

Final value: 57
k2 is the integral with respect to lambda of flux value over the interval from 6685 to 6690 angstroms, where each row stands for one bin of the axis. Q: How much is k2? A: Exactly 61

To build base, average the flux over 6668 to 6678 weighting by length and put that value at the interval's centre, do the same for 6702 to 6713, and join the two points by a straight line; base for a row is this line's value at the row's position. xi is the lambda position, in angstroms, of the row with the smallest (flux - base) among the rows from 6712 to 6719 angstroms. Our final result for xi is 6718.52 angstroms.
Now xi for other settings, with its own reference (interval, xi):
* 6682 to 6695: 6690.73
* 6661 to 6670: 6669.20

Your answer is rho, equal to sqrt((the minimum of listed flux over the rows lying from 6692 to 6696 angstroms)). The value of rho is 3.47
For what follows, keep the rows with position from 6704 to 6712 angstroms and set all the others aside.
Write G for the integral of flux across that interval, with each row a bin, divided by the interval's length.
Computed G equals 12.1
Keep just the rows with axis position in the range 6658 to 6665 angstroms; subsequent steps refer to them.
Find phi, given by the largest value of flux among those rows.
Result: 12.57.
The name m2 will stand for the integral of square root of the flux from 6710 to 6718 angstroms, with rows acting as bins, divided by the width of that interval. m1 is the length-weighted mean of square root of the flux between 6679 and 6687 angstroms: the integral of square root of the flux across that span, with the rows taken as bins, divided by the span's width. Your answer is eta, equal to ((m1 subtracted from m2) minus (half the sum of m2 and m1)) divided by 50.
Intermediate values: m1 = 3.49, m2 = 3.46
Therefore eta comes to -0.0701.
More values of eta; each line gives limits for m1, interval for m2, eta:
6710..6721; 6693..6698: -0.0679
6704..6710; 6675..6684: -0.0702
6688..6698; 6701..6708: -0.0702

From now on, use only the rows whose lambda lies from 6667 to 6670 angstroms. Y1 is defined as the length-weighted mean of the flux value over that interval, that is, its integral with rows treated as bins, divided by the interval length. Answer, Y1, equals 12.0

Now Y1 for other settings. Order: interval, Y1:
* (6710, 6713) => 11.9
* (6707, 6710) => 12.6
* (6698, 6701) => 11.9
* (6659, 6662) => 12.2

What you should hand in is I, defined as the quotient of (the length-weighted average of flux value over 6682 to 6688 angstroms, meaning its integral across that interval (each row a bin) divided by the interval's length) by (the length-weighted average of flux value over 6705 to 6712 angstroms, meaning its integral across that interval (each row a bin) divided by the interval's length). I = 1.01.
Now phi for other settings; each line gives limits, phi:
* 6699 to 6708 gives 12.79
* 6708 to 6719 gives 12.31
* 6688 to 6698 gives 12.55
